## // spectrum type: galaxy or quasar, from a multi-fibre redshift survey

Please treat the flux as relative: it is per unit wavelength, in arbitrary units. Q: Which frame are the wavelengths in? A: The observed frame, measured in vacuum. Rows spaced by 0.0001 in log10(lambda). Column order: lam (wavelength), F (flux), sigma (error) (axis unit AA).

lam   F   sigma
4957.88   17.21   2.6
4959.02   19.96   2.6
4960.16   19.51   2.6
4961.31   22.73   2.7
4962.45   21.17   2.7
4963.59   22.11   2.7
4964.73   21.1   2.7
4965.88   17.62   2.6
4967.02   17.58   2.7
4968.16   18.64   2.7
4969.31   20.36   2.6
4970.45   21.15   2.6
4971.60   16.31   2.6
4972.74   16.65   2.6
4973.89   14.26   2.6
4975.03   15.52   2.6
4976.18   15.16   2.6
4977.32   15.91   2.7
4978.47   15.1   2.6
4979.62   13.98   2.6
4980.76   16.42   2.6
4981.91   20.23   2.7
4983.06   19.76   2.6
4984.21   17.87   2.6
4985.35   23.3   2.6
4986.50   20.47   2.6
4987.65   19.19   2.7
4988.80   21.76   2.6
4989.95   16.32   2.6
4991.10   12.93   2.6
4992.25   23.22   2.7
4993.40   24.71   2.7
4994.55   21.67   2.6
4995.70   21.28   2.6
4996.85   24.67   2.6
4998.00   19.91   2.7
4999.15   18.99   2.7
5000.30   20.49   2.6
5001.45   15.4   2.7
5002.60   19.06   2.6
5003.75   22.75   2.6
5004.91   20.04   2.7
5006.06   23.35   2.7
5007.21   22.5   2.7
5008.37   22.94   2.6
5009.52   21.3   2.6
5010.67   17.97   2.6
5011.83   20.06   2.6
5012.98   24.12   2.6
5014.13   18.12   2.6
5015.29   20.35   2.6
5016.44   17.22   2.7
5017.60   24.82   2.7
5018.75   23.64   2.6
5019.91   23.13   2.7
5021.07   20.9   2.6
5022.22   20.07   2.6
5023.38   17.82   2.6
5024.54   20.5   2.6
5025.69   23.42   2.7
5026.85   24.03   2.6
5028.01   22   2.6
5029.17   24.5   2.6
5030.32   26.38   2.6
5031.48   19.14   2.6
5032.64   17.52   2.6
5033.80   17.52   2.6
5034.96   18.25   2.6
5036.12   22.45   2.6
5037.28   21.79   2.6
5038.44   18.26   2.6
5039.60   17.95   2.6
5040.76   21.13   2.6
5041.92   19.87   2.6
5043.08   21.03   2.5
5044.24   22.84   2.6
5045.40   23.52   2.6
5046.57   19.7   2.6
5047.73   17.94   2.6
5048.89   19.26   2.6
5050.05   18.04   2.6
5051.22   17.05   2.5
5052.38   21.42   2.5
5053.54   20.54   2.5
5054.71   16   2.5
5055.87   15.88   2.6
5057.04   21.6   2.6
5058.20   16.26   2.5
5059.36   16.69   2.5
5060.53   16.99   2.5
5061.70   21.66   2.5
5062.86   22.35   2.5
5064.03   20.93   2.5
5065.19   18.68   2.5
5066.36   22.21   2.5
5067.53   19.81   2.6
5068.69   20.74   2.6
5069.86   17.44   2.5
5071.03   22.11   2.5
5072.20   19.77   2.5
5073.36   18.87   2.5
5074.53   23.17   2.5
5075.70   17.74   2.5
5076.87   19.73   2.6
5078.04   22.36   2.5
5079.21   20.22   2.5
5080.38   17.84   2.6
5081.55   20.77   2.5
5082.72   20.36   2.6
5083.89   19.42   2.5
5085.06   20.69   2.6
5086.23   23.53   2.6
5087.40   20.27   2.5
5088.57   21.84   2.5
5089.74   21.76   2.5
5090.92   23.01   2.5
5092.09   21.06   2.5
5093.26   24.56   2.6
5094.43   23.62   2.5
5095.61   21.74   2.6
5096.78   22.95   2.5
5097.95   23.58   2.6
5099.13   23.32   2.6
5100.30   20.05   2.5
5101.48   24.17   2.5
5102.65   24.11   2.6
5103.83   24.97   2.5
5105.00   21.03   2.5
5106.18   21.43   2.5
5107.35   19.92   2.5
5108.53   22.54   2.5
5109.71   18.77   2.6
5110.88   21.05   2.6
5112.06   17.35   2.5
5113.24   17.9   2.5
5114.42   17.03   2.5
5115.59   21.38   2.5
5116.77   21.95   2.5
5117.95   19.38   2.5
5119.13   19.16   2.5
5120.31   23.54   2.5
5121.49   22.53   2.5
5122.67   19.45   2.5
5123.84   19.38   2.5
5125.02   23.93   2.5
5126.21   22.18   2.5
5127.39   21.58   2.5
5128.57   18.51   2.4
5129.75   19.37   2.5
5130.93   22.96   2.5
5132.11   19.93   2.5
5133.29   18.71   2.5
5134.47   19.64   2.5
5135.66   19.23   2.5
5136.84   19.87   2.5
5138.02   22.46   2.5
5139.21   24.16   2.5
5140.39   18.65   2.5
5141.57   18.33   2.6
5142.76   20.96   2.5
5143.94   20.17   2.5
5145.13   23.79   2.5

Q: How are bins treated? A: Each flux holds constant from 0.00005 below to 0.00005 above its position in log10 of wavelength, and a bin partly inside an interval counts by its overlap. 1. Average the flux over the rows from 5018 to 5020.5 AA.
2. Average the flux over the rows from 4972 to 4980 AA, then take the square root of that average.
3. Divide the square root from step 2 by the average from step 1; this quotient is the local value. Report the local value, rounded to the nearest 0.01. 0.17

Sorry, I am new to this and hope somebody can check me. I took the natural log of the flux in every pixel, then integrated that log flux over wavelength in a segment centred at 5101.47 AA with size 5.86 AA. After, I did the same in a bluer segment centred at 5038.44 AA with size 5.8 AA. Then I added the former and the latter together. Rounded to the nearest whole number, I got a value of 36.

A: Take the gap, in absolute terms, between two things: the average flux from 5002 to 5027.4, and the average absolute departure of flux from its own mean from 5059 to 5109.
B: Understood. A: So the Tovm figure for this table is 19.6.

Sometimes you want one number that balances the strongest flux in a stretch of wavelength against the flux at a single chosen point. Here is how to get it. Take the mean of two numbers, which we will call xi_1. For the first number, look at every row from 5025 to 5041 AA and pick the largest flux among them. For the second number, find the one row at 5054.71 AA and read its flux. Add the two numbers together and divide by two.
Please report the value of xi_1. 21.2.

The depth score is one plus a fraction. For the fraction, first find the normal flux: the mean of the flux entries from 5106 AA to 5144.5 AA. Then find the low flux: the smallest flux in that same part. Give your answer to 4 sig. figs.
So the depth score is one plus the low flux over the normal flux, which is 1.835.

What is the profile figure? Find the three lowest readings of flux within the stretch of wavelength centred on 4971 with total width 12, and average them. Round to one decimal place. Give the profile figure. 15.0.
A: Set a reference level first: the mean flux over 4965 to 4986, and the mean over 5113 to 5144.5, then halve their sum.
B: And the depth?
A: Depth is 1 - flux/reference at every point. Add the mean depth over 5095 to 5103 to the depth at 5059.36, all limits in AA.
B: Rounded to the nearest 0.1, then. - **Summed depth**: -0.1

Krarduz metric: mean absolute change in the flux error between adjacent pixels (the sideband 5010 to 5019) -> 0.029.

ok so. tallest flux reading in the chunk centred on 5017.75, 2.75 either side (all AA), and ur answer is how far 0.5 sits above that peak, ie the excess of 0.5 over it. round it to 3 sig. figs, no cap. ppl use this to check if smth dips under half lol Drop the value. -24.3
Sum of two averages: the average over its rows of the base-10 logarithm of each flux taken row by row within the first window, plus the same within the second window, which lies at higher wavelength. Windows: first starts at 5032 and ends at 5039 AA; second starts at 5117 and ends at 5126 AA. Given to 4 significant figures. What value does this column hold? 2.605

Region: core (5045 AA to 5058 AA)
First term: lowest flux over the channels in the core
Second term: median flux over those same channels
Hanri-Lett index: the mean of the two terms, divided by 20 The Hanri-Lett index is 0.88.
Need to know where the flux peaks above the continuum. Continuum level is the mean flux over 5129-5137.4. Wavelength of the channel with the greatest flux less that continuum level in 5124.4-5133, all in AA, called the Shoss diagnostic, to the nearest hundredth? 5125.02 AA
